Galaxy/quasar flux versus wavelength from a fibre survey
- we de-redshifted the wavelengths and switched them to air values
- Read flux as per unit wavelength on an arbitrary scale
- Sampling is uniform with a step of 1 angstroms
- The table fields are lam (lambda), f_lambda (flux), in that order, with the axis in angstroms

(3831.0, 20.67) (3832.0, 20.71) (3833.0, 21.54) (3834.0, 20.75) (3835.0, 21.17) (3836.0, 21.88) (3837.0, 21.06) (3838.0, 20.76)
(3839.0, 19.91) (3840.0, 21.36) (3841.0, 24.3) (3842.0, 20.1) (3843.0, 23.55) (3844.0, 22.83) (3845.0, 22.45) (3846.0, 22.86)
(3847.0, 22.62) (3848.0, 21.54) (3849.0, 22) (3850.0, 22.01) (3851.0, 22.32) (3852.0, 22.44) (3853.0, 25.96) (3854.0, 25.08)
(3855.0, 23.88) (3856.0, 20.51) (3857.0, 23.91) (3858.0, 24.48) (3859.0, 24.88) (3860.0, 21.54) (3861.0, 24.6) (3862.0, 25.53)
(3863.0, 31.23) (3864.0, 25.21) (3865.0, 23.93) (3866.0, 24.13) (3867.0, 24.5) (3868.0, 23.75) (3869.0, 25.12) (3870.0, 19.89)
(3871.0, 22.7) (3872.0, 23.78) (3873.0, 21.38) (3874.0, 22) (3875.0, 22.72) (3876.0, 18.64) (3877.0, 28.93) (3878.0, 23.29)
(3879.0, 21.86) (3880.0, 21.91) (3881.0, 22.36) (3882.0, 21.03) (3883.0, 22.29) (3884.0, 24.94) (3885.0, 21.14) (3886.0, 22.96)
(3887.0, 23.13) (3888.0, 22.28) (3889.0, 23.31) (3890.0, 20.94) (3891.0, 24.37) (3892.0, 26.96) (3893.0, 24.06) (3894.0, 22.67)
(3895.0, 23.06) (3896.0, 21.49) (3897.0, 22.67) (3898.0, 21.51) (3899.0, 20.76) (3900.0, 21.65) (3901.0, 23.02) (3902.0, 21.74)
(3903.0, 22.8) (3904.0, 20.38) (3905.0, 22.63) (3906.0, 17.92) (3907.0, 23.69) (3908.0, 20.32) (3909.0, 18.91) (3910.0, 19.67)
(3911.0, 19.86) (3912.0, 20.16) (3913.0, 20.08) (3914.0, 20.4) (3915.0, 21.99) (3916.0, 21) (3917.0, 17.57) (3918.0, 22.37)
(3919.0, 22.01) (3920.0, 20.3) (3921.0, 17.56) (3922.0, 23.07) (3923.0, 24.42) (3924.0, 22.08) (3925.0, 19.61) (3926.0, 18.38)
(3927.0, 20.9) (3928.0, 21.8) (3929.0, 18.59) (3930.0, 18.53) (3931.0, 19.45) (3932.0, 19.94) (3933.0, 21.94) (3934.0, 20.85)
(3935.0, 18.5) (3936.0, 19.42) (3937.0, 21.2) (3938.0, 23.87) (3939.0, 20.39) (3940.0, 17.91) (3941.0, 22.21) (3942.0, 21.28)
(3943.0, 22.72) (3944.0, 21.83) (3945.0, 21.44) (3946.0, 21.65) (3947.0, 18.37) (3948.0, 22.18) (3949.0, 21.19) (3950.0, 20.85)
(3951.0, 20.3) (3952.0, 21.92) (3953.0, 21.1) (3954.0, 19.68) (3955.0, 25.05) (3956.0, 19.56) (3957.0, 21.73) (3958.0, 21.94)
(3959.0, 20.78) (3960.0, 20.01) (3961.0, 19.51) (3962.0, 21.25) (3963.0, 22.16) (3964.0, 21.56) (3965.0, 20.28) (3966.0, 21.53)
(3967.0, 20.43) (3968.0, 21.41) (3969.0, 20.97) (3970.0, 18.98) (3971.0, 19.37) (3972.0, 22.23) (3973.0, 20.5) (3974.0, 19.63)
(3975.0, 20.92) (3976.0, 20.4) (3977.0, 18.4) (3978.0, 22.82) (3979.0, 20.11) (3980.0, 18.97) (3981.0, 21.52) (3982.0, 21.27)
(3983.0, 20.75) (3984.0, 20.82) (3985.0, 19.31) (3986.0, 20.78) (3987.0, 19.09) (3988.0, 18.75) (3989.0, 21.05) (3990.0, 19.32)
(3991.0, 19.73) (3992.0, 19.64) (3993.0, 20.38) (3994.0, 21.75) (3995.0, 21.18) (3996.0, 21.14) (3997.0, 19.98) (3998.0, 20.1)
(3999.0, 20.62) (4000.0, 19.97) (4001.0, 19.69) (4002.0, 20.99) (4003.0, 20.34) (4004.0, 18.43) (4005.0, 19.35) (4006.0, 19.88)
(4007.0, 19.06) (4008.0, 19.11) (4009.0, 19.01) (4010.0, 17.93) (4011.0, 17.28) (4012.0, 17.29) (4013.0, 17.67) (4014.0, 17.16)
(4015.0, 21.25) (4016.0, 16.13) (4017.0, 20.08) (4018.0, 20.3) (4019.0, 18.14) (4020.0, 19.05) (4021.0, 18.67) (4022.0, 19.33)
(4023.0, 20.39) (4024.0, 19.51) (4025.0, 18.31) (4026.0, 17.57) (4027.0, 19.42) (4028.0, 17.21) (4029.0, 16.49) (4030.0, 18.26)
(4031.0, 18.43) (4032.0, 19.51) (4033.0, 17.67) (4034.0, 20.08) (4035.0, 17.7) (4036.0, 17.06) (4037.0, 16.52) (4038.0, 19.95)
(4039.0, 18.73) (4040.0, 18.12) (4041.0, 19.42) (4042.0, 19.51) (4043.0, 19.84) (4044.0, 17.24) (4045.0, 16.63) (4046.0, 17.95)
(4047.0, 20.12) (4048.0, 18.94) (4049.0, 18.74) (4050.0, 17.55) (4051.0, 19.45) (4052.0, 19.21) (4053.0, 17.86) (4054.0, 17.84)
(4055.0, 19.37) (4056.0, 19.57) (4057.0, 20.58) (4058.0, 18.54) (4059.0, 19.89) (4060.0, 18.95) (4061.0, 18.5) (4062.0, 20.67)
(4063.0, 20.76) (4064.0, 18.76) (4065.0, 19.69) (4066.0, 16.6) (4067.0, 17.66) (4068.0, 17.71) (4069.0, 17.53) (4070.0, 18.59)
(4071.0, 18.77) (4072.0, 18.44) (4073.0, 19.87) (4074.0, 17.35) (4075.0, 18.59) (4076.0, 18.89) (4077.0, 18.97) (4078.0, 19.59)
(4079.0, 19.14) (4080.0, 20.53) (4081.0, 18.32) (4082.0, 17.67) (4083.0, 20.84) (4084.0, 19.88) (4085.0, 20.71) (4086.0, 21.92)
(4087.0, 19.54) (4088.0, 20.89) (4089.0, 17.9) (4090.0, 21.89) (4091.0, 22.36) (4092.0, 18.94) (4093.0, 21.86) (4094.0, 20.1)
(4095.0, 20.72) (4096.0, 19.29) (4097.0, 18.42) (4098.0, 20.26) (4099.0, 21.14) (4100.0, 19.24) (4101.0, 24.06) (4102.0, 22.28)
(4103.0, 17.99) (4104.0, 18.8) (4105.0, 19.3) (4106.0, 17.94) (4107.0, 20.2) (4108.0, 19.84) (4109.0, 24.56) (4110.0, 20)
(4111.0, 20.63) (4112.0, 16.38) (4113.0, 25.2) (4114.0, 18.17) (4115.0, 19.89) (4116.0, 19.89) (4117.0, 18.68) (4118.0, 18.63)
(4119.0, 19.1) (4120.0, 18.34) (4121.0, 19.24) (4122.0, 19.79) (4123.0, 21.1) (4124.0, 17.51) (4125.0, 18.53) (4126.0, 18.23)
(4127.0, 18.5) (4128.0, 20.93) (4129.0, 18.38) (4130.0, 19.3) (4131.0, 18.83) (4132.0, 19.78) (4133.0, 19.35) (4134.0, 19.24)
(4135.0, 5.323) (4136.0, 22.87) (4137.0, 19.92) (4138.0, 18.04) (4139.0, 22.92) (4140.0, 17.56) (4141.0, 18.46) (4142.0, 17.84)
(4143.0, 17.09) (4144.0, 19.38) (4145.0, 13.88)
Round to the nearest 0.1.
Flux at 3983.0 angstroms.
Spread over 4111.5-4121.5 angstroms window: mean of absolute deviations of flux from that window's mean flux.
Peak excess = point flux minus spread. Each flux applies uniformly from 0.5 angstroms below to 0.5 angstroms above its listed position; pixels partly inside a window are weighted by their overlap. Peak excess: 19.4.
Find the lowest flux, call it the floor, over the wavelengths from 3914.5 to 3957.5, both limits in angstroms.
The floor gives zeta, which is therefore 17.56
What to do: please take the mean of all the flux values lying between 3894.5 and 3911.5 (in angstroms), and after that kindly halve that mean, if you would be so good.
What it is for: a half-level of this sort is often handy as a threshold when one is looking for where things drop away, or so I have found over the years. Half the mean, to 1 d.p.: 10.6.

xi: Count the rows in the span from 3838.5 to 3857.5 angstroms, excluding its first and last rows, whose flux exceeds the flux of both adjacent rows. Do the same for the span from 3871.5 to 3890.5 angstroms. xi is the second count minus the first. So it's 2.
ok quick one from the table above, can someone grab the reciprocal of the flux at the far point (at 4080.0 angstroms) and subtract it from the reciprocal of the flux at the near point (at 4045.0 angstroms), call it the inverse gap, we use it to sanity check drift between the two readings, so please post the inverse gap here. 0.0114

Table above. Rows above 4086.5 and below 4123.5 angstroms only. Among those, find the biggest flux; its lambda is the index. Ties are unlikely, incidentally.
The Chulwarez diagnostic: 4113.0 angstroms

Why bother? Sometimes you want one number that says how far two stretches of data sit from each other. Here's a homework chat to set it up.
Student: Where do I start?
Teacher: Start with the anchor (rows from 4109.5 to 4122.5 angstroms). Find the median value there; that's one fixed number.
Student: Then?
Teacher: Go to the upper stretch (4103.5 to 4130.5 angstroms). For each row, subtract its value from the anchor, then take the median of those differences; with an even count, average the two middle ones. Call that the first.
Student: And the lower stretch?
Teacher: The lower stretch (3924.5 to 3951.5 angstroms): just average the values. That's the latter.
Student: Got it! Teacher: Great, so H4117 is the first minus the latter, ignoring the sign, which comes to 20.6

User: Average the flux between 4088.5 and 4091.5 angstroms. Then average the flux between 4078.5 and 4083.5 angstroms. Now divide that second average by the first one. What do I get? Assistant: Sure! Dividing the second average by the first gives 0.93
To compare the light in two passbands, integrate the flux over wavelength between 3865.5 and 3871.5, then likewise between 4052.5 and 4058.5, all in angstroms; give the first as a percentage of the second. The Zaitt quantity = 123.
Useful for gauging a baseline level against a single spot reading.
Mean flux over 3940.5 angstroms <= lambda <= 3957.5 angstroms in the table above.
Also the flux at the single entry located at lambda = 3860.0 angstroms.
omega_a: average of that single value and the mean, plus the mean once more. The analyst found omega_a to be 42.8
